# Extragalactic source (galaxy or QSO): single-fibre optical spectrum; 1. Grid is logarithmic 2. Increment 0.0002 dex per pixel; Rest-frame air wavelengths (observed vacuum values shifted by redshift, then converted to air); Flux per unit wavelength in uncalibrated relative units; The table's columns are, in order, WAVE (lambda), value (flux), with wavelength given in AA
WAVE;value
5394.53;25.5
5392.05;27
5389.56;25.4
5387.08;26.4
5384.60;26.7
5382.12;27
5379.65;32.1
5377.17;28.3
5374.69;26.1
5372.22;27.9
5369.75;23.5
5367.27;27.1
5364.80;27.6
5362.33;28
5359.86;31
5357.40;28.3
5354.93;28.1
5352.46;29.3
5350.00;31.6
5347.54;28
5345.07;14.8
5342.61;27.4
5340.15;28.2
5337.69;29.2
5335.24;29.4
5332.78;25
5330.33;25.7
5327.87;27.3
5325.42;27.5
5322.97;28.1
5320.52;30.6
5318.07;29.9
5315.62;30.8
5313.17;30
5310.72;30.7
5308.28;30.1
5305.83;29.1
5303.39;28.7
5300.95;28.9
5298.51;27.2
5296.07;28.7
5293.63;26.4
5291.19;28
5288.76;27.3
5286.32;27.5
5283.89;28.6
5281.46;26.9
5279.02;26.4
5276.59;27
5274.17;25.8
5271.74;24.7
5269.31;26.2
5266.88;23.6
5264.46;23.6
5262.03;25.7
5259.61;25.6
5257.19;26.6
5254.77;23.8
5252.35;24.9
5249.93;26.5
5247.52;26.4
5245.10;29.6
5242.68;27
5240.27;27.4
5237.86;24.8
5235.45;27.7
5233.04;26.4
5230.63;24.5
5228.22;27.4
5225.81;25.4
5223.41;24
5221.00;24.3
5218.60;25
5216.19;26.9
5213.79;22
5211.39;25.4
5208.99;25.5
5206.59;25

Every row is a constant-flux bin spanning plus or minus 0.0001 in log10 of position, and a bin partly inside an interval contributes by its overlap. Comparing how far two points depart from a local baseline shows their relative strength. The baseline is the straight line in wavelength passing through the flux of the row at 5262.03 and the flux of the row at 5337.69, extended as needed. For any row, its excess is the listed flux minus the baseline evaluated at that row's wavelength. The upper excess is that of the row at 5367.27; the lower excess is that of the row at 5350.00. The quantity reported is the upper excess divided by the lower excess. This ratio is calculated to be -1.9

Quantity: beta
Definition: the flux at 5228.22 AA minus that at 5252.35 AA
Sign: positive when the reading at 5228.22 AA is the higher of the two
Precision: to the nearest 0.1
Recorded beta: 2.5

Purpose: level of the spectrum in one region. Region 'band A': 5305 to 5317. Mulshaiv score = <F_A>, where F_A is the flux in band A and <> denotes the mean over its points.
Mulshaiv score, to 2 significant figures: 30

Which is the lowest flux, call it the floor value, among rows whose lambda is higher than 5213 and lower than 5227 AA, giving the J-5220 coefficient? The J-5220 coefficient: 22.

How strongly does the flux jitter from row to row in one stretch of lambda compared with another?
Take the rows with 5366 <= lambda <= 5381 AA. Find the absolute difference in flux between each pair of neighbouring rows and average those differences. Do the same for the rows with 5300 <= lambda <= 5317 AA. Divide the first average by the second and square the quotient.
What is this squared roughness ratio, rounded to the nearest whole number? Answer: 26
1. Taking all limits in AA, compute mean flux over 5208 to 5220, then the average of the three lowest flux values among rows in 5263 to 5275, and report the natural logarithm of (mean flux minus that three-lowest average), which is 0.0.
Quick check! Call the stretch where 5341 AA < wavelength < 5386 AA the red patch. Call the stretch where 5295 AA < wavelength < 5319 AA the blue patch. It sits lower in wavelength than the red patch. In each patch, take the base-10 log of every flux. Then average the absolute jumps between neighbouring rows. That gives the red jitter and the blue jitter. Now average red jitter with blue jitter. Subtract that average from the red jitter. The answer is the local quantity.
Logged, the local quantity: 0.025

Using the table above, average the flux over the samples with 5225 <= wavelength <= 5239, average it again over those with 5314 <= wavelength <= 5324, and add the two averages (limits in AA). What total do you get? 55.9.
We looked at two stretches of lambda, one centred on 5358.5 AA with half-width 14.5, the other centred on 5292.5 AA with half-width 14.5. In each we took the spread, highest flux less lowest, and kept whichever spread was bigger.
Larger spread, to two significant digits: 17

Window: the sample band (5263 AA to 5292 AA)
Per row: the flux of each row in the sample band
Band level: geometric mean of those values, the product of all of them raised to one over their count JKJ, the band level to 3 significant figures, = 26.3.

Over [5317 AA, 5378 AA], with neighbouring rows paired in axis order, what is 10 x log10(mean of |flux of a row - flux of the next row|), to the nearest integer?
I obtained 4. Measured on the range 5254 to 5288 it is 1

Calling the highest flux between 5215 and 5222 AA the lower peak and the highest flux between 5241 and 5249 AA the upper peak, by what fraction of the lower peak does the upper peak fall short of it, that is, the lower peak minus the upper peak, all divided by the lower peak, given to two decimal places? -0.10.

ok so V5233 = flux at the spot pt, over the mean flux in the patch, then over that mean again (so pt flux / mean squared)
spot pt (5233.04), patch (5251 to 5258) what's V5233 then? 0.042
